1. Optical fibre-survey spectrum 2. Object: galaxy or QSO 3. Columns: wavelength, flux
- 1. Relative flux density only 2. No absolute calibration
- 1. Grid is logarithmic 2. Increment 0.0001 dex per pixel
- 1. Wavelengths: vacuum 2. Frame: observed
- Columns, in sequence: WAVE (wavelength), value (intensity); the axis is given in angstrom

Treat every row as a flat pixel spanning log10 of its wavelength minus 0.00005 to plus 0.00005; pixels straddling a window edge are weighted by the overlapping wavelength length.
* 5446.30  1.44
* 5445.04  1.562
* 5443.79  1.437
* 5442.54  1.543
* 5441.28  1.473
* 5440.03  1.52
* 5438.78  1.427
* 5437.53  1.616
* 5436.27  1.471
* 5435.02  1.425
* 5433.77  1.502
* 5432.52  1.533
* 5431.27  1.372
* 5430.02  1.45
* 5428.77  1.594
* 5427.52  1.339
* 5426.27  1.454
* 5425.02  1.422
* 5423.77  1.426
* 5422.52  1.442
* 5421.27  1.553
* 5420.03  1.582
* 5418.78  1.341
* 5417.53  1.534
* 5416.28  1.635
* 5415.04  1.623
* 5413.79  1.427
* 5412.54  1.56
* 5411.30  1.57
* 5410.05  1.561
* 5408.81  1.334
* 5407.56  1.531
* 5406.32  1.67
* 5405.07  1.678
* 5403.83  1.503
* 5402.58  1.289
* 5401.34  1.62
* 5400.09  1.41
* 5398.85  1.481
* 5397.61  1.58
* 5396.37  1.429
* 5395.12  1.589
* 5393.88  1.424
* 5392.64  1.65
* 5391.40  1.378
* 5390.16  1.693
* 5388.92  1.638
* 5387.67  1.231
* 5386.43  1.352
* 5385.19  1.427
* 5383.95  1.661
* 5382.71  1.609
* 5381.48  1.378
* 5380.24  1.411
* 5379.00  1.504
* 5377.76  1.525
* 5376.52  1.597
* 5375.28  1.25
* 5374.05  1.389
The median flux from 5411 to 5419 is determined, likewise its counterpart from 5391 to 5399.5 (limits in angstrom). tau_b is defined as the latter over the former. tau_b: 0.95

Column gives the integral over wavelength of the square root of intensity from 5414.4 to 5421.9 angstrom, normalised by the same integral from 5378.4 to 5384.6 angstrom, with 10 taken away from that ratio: -8.8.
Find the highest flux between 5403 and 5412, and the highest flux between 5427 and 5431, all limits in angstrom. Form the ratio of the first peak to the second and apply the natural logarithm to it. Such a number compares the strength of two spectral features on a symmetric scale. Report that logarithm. 0.051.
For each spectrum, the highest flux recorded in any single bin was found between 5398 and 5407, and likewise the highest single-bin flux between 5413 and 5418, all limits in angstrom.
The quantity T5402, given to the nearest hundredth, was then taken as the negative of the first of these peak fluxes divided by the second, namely -1.03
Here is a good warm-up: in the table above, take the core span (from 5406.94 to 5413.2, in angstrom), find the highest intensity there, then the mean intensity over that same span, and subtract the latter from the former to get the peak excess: 0.059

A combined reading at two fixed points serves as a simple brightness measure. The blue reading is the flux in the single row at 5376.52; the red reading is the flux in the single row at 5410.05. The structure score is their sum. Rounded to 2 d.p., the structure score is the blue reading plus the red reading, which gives 3.16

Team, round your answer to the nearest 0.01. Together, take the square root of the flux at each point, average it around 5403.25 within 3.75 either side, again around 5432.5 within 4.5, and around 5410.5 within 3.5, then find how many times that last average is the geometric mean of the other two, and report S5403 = 1.00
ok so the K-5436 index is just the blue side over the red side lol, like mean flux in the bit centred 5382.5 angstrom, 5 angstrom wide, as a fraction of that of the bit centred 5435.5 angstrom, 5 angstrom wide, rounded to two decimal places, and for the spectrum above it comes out 1.01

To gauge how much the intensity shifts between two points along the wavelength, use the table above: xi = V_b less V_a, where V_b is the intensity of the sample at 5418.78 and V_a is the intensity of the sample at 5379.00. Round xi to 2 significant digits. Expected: -0.16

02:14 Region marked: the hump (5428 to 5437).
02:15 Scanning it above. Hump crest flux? 1.594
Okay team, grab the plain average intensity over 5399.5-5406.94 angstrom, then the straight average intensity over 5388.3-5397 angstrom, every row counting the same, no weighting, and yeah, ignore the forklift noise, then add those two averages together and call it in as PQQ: 3.07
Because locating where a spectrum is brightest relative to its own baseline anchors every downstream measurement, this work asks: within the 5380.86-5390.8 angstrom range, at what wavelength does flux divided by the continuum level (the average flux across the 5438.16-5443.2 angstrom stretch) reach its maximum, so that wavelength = 5390.16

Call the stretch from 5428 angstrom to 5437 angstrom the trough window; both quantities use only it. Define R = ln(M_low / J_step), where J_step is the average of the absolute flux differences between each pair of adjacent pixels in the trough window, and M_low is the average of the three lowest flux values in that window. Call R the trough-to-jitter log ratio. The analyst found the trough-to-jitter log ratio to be 2.76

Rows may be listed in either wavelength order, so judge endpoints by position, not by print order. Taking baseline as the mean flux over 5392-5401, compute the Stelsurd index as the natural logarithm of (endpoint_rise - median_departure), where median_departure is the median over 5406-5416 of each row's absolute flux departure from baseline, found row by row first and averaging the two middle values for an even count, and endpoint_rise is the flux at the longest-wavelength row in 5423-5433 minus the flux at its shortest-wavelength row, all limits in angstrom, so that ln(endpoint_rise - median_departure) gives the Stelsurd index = -3.3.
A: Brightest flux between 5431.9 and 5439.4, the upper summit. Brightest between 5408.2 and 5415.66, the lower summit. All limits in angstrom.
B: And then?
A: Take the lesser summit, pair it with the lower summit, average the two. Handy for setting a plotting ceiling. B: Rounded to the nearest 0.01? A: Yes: 1.62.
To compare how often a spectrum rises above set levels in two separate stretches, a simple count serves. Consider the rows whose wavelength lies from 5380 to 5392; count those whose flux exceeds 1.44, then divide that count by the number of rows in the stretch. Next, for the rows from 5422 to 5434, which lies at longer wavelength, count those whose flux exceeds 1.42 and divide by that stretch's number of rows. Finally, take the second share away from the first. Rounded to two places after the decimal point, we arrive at -0.40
